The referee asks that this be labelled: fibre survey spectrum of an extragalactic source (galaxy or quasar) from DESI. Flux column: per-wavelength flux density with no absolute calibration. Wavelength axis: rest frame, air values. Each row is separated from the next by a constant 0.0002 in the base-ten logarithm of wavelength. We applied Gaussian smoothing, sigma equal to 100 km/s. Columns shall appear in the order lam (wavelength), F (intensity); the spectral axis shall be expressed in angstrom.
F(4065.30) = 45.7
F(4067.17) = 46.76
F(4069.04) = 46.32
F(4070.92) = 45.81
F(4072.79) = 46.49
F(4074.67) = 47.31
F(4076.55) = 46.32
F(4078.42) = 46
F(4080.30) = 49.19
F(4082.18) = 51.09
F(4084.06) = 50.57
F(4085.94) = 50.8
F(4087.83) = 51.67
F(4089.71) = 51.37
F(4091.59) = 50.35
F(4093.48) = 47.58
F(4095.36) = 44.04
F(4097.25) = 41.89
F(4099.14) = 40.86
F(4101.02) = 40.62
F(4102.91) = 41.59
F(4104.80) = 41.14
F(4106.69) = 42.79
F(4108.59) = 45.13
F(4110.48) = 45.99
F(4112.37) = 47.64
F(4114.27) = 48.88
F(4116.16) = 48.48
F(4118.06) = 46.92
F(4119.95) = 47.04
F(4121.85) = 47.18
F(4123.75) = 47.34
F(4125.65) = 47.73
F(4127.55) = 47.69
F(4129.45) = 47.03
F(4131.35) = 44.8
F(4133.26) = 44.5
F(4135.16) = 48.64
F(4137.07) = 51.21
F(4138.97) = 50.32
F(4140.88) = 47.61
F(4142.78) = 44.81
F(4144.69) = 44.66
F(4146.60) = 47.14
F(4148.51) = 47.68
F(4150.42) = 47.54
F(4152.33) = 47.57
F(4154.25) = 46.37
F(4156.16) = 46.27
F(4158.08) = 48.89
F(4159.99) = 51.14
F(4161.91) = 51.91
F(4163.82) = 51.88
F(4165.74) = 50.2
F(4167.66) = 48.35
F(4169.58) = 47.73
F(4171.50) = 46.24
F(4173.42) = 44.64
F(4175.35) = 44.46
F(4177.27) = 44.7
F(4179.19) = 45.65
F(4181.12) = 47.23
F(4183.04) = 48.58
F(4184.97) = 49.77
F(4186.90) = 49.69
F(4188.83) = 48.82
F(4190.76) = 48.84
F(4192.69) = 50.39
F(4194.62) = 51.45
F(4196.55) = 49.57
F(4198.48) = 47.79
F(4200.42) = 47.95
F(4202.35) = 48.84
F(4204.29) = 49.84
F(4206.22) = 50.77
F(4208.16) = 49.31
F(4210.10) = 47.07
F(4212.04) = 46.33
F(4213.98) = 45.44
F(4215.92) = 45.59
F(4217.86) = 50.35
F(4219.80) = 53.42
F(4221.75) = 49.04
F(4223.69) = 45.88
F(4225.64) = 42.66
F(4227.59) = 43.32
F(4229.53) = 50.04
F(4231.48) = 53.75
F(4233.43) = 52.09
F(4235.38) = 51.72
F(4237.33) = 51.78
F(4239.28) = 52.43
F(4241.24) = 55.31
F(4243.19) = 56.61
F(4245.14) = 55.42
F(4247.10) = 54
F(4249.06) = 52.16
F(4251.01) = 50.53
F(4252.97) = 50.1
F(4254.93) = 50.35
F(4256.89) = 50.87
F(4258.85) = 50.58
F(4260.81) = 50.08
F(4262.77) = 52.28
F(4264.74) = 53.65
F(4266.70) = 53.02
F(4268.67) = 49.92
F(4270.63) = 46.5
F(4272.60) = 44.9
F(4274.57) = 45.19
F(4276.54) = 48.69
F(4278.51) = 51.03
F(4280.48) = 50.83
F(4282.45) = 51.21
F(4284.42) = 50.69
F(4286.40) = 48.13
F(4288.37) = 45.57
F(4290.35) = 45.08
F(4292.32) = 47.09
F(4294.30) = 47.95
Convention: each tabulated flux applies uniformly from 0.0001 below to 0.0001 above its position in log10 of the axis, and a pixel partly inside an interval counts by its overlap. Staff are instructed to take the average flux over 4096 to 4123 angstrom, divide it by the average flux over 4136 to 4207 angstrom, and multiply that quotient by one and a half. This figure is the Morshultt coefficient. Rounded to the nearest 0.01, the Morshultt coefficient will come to 1.39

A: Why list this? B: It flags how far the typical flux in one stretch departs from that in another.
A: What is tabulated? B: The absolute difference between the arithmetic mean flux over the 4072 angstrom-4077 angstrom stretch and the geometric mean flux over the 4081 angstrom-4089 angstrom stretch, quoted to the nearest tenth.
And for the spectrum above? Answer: 4.3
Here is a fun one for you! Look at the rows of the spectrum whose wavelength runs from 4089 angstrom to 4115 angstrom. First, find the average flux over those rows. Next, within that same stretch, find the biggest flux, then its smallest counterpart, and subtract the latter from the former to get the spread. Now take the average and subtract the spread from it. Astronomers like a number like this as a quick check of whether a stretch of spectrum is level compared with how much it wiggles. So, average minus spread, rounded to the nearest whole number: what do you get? 34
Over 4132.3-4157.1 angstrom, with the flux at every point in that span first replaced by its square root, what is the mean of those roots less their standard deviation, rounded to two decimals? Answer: 6.73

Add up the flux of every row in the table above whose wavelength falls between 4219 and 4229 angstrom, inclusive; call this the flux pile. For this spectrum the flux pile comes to 234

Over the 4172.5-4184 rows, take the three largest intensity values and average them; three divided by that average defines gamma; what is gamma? 0.0636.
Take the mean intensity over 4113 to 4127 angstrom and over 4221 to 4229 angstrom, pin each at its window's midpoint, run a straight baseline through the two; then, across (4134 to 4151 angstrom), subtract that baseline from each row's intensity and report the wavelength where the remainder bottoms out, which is 4144.69 angstrom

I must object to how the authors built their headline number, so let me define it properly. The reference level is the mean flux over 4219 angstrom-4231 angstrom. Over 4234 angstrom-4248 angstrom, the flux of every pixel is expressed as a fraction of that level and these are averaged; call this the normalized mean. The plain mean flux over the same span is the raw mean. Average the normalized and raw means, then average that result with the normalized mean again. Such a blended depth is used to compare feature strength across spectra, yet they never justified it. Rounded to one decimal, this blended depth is 14.3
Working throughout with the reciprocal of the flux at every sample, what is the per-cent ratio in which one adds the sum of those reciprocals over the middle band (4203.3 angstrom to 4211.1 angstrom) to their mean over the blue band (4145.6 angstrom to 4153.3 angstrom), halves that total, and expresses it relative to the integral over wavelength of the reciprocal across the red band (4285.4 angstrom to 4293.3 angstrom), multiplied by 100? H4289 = 30.1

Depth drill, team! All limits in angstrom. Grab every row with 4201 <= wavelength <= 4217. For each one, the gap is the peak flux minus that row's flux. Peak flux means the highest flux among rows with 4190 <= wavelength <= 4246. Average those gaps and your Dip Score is 8.7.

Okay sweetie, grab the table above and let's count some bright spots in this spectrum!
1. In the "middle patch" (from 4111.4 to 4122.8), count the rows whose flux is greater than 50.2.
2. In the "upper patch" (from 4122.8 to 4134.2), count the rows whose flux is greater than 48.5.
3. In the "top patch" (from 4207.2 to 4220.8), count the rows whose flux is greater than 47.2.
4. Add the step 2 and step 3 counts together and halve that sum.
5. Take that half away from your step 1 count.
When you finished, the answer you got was -1.5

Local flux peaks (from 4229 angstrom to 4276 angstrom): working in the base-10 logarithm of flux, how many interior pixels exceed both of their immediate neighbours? 4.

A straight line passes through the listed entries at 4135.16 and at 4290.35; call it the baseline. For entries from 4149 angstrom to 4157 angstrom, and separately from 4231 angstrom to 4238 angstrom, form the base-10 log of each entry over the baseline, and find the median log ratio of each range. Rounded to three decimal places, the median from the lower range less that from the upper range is -0.061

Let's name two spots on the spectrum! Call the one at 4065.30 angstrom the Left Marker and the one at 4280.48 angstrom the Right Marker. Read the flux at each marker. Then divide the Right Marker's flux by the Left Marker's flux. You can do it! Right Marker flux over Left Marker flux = 1.11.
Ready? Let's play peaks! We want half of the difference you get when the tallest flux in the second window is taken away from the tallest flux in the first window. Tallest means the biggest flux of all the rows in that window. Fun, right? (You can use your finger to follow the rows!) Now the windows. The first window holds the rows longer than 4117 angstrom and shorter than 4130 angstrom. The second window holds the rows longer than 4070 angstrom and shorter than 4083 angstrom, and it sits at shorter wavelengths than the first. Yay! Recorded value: -2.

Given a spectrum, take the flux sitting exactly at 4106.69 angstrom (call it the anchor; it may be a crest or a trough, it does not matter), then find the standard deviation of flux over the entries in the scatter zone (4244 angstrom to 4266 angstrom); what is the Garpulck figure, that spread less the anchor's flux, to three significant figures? -41.0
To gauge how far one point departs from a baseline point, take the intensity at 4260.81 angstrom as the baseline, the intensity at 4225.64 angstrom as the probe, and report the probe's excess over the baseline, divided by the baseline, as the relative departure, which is -0.15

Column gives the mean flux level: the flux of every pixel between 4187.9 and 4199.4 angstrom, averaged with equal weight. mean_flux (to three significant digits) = 49.5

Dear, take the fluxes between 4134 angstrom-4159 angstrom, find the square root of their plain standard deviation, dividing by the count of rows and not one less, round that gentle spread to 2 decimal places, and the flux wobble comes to 1.35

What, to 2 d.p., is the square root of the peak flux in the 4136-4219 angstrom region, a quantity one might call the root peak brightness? 7.20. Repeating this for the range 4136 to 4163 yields 7.20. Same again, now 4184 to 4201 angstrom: 7.17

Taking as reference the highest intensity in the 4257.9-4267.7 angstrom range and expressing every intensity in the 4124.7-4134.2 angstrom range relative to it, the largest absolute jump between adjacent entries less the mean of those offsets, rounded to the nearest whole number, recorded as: 10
